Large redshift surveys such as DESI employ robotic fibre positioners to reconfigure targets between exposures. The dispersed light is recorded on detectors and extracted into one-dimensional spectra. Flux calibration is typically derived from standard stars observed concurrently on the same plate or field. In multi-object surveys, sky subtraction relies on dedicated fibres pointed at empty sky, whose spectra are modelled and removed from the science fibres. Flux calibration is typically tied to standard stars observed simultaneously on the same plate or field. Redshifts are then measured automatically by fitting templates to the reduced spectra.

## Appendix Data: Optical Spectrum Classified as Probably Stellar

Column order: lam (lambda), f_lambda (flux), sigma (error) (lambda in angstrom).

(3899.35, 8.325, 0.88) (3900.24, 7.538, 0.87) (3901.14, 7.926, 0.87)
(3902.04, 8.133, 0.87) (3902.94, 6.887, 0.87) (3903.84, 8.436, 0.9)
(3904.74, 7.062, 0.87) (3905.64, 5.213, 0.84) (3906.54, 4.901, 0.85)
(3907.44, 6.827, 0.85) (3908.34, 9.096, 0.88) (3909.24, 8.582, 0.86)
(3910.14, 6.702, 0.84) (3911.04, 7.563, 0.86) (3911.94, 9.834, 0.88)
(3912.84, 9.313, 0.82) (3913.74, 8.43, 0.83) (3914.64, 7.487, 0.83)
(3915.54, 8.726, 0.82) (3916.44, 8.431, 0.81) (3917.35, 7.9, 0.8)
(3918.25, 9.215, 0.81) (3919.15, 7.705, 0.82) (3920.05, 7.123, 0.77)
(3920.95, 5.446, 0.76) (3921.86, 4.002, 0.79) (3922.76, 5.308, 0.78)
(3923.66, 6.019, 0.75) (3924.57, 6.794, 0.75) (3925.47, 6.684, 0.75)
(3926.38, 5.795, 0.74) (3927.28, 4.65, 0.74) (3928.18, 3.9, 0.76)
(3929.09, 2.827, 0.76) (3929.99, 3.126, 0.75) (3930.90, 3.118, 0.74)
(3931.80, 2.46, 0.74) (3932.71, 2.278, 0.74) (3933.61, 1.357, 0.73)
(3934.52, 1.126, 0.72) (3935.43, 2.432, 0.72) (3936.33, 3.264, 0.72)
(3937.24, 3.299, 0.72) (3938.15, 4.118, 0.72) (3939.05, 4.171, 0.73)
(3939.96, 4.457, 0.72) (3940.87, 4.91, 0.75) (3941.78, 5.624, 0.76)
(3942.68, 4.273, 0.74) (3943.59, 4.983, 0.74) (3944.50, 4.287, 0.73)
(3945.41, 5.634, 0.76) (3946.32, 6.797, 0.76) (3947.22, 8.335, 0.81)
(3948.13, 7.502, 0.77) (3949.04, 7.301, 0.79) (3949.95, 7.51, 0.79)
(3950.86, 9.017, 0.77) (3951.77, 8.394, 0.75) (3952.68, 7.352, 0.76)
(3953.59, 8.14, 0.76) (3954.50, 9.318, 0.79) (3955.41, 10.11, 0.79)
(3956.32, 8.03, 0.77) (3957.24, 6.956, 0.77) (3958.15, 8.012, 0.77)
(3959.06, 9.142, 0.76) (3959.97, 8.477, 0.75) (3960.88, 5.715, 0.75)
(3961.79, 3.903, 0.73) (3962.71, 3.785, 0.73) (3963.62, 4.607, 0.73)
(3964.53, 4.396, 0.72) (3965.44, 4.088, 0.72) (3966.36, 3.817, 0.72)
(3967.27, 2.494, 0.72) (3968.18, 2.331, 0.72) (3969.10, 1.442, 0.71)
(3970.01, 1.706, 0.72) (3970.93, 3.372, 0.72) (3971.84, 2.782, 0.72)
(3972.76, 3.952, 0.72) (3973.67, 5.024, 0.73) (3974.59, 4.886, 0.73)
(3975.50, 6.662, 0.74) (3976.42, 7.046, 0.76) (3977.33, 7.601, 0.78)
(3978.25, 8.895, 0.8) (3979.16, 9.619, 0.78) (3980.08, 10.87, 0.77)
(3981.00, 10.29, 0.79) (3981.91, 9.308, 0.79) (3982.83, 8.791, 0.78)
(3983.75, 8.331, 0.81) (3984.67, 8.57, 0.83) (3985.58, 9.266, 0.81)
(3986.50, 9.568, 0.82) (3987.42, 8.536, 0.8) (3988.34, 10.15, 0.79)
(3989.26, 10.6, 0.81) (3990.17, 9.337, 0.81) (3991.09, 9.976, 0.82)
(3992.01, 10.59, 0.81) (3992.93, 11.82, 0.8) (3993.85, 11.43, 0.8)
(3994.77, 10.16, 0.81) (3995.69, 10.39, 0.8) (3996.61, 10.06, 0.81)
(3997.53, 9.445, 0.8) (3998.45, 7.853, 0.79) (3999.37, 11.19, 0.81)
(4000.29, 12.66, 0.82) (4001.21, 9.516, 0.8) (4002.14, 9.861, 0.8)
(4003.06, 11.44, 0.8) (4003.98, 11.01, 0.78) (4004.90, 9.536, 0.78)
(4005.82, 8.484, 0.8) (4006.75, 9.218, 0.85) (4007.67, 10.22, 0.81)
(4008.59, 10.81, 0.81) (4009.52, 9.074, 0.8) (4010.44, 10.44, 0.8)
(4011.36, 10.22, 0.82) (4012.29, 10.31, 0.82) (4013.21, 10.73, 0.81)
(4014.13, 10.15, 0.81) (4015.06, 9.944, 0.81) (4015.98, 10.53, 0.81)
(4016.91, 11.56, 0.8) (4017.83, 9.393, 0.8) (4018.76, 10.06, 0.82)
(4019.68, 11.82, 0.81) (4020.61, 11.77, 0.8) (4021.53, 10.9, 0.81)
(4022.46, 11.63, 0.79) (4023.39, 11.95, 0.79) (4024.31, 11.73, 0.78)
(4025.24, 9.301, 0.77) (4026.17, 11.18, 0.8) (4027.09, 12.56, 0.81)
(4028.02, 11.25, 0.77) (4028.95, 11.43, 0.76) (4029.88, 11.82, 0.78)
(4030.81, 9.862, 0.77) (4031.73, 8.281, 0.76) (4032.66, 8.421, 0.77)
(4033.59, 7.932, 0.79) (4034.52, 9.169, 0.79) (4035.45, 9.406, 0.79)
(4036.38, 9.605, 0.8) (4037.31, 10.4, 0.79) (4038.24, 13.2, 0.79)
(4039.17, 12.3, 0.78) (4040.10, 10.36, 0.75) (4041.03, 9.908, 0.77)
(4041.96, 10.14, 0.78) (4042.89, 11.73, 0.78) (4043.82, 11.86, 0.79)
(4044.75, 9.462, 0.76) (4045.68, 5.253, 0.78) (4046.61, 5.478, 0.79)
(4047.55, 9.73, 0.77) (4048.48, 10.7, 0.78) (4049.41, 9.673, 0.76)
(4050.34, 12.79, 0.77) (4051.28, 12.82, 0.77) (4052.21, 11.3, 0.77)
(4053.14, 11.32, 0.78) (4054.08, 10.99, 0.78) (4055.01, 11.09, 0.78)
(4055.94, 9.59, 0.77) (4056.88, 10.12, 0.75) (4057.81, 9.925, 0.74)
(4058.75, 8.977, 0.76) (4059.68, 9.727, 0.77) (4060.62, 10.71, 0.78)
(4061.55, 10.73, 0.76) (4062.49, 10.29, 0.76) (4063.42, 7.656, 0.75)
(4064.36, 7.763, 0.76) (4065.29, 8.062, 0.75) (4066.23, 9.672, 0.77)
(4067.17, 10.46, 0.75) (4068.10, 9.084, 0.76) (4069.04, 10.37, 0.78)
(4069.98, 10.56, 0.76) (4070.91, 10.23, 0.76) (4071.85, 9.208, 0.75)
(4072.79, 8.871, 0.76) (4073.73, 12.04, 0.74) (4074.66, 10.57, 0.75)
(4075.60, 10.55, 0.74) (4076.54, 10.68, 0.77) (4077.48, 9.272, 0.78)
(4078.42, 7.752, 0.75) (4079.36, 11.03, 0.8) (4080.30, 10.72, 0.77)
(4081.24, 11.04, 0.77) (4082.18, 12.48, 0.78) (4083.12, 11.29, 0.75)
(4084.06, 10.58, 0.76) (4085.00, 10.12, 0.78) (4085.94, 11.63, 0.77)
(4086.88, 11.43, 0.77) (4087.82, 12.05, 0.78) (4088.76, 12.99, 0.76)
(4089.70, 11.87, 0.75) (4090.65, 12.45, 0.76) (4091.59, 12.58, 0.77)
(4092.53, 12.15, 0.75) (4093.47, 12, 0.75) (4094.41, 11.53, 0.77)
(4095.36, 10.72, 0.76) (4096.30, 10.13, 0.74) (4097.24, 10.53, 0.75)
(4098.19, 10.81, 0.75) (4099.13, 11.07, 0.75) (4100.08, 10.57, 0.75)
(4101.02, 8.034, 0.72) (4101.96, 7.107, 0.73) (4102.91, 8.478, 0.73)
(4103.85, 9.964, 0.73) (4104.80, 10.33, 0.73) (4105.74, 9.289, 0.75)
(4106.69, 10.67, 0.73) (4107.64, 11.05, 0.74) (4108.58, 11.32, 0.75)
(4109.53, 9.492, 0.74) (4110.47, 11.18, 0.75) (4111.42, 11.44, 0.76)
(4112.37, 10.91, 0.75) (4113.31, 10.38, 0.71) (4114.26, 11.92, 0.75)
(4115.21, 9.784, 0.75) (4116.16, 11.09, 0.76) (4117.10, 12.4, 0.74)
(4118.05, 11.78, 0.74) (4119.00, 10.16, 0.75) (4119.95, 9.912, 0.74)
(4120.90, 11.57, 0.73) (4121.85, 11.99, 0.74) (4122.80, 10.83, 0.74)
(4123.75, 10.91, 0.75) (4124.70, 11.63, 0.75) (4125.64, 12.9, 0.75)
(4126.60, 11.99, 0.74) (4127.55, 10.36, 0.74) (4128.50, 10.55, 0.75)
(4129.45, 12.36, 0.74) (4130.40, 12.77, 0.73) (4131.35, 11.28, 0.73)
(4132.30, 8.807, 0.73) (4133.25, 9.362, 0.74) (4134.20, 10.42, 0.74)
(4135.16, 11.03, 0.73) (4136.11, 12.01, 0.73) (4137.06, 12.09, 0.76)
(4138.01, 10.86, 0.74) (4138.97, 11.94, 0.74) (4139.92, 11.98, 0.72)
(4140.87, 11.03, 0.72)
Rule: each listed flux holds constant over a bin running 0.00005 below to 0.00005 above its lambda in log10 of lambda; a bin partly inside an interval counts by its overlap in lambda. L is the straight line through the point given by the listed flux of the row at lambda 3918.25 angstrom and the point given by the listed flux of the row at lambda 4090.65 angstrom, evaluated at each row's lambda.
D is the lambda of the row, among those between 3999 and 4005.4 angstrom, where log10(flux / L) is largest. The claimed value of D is 4000.29 angstrom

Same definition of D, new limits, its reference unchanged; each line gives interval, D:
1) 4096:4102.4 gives 4099.13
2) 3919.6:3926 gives 3920.05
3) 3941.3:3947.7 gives 3947.22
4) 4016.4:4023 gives 4019.68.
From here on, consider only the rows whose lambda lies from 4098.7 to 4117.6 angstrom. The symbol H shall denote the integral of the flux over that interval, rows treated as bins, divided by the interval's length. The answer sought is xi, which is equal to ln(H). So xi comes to 2.33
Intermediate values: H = 10.3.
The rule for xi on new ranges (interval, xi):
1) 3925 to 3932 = 1.42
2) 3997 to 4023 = 2.34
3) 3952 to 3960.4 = 2.13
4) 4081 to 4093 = 2.46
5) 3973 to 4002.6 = 2.23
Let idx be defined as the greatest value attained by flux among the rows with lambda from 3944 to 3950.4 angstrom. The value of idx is 8.335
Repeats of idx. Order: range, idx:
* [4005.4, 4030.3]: 12.56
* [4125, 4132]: 12.9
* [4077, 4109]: 12.99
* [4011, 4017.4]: 11.56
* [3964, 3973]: 4.396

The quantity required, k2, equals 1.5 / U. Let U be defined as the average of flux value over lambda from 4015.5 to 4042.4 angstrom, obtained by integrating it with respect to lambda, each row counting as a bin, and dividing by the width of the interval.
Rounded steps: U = 10.6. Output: 0.141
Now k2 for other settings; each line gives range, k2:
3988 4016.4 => 0.147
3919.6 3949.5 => 0.323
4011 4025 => 0.139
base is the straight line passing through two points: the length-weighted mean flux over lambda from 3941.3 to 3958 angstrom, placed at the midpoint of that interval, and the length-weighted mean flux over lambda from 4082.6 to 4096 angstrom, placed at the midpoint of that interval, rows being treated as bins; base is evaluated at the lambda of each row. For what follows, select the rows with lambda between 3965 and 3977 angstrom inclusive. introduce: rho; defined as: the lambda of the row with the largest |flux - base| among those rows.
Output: 3969.10 angstrom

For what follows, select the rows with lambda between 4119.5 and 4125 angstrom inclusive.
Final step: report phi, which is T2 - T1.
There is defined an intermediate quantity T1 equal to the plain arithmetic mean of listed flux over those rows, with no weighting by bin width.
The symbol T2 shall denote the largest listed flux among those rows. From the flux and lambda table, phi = 0.85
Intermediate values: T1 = 11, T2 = 11.99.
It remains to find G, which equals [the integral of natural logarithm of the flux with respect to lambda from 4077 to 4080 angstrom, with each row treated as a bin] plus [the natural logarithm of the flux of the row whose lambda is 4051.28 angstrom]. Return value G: 9.24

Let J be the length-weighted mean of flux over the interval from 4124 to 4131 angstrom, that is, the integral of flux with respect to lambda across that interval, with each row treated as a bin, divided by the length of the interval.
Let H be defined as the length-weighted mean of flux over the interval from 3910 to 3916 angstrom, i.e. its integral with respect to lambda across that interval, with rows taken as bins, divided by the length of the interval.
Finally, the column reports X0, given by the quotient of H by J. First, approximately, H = 8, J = 11.8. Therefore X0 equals 0.71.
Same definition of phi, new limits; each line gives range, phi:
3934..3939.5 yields 1.10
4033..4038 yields 1.10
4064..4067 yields 1.17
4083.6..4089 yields 1.52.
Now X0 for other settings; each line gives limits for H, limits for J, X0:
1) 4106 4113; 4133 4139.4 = 0.97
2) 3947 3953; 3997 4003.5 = 0.77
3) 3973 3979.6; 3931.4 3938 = 2.92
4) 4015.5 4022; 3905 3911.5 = 1.55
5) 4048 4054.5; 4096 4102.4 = 1.17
